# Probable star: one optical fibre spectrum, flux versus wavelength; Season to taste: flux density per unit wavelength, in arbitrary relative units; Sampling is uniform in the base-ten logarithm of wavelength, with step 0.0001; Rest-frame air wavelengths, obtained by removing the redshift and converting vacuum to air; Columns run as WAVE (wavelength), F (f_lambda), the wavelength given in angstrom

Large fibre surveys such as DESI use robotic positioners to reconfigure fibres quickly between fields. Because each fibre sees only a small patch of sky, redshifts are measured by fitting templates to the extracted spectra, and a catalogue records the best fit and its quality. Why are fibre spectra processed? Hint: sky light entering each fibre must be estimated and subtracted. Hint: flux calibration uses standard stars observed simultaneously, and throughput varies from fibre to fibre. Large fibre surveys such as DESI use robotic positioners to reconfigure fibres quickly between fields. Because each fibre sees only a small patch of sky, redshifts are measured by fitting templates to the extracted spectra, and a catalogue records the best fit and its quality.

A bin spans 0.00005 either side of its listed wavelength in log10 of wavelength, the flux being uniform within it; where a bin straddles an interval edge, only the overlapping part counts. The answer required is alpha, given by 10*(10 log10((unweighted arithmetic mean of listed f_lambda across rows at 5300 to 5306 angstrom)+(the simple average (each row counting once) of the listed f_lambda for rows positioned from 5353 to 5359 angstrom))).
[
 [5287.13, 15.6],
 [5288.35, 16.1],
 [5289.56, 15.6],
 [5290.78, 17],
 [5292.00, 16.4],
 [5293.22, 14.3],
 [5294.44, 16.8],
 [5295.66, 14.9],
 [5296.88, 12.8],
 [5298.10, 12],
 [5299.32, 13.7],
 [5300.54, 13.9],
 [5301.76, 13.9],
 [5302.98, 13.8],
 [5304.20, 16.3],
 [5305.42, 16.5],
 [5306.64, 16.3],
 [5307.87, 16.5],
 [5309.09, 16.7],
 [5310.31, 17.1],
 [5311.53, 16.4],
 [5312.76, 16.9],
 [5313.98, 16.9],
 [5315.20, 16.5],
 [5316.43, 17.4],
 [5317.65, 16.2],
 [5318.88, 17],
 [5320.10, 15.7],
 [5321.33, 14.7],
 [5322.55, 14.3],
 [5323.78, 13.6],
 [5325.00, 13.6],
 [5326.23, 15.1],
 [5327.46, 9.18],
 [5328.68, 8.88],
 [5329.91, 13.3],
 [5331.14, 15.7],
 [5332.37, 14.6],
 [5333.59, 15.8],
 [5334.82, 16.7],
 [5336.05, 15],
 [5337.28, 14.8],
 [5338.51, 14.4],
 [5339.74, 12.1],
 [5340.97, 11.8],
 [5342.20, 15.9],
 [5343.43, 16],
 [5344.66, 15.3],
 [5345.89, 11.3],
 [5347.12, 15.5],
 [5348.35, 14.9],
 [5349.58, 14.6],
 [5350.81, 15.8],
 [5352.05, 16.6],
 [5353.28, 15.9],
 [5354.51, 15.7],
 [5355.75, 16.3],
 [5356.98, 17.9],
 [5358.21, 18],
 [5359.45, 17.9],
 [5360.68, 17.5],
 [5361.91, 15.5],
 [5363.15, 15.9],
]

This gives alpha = 150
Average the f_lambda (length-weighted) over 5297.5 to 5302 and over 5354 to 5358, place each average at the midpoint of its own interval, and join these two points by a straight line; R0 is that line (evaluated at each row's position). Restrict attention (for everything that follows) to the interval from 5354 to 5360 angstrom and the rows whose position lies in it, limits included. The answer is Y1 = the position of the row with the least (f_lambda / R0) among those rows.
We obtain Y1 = 5354.51 angstrom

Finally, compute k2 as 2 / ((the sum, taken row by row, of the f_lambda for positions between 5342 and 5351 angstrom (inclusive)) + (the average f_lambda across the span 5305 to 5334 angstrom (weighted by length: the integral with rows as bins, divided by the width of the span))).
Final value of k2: 0.015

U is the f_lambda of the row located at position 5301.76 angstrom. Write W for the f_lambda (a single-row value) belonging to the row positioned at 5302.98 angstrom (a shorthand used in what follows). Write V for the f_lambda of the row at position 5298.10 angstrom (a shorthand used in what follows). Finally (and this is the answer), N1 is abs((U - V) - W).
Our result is 11.9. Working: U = 13.9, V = 12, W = 13.8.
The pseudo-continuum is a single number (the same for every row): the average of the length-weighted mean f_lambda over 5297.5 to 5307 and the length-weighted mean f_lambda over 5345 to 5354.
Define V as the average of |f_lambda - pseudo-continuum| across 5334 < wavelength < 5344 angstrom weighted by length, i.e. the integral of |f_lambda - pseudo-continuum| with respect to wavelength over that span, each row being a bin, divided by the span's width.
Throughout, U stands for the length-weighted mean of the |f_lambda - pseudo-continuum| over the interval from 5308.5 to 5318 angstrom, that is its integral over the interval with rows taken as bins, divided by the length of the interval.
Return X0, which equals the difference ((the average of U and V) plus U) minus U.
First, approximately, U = 2.0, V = 1.3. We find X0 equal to 1.68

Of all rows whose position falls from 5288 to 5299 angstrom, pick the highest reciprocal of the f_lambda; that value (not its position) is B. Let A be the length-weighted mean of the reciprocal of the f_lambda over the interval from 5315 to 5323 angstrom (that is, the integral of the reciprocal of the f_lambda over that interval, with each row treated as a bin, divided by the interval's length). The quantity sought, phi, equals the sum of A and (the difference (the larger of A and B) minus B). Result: 0.0629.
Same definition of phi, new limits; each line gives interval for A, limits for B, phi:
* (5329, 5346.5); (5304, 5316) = 0.0802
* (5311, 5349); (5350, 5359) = 0.0762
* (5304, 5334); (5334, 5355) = 0.0676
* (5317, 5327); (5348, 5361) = 0.0675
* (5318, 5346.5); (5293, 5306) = 0.0728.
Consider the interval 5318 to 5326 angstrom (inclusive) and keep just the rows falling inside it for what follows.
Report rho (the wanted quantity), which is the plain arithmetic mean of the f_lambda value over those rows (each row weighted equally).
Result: 14.8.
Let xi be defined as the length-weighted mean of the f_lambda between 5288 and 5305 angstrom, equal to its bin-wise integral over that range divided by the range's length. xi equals 14.8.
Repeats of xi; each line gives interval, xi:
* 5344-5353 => 14.9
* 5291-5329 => 15.0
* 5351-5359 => 16.7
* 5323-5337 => 13.8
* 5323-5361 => 14.8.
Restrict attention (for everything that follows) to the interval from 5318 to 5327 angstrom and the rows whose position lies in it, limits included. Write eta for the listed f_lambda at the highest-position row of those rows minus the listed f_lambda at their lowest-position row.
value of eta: -2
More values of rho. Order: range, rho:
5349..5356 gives 15.8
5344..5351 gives 14.6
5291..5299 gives 14.5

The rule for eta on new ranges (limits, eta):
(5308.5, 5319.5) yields 0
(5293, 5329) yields -5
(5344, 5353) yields 1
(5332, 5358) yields 3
